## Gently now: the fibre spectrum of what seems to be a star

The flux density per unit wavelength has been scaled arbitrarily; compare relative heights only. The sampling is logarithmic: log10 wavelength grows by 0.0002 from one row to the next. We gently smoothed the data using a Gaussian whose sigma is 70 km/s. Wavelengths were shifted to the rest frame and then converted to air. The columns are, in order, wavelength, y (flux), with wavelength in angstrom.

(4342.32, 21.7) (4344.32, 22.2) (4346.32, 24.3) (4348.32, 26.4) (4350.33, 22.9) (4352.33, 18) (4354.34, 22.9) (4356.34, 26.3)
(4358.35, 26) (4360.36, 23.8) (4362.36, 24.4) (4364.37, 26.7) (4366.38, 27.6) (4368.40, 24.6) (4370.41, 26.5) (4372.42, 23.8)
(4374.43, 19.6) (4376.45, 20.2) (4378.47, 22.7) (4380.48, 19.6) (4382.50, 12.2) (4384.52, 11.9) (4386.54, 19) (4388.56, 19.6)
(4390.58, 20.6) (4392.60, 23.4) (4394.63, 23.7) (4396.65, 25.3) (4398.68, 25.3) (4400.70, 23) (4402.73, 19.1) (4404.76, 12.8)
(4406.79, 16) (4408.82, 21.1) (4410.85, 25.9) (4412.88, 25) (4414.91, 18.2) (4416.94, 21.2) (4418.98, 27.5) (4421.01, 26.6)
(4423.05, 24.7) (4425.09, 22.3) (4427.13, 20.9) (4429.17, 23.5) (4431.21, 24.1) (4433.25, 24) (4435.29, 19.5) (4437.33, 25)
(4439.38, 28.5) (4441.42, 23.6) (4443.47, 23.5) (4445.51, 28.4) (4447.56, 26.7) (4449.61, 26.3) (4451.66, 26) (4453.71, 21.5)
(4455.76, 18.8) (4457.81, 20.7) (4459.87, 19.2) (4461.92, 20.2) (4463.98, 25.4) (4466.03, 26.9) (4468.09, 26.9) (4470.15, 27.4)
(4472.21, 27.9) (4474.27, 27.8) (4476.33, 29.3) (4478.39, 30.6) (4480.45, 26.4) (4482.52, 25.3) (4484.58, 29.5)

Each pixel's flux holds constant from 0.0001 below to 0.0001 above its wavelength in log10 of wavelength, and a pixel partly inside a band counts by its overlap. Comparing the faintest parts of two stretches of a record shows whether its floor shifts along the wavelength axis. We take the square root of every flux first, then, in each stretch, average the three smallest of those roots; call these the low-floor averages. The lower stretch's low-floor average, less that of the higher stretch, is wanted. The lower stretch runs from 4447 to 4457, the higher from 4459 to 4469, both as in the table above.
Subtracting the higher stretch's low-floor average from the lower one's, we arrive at 0.05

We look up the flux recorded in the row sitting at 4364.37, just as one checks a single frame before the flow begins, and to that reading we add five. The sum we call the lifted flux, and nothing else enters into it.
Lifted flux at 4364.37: 32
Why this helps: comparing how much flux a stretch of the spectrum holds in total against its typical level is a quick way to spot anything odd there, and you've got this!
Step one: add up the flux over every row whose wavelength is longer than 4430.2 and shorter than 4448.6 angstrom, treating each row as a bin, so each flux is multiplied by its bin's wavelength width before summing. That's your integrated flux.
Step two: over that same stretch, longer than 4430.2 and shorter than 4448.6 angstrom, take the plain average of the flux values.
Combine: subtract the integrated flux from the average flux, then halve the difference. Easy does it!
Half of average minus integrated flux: -216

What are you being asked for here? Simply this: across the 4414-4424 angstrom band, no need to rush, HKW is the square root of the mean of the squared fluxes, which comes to 23.9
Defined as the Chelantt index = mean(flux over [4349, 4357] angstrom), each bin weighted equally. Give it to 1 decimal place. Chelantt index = 22.5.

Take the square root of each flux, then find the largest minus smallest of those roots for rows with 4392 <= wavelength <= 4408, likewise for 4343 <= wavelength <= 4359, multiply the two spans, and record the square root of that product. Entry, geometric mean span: 1.14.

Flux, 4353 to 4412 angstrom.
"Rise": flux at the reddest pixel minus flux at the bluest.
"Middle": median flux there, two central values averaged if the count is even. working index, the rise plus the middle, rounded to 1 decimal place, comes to 26.0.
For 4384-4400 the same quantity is 35.4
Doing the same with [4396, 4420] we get 24.3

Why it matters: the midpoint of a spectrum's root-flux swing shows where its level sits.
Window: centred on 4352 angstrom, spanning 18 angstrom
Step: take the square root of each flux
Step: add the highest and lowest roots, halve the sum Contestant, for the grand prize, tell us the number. 4.7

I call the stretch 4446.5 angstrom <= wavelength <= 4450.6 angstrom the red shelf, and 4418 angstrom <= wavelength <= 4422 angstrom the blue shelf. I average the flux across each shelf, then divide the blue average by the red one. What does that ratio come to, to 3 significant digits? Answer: 1.02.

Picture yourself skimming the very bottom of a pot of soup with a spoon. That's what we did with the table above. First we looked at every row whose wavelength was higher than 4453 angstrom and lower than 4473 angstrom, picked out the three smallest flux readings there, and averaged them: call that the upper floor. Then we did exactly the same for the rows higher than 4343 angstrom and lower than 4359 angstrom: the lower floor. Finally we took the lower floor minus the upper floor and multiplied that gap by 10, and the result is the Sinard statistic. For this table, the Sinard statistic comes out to 16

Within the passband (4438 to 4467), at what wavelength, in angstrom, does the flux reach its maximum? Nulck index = 4439.38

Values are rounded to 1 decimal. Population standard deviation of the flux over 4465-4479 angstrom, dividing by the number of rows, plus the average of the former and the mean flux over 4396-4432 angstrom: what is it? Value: 13.1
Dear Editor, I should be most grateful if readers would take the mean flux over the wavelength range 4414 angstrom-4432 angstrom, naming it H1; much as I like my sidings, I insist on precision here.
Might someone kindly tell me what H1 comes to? 23.2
